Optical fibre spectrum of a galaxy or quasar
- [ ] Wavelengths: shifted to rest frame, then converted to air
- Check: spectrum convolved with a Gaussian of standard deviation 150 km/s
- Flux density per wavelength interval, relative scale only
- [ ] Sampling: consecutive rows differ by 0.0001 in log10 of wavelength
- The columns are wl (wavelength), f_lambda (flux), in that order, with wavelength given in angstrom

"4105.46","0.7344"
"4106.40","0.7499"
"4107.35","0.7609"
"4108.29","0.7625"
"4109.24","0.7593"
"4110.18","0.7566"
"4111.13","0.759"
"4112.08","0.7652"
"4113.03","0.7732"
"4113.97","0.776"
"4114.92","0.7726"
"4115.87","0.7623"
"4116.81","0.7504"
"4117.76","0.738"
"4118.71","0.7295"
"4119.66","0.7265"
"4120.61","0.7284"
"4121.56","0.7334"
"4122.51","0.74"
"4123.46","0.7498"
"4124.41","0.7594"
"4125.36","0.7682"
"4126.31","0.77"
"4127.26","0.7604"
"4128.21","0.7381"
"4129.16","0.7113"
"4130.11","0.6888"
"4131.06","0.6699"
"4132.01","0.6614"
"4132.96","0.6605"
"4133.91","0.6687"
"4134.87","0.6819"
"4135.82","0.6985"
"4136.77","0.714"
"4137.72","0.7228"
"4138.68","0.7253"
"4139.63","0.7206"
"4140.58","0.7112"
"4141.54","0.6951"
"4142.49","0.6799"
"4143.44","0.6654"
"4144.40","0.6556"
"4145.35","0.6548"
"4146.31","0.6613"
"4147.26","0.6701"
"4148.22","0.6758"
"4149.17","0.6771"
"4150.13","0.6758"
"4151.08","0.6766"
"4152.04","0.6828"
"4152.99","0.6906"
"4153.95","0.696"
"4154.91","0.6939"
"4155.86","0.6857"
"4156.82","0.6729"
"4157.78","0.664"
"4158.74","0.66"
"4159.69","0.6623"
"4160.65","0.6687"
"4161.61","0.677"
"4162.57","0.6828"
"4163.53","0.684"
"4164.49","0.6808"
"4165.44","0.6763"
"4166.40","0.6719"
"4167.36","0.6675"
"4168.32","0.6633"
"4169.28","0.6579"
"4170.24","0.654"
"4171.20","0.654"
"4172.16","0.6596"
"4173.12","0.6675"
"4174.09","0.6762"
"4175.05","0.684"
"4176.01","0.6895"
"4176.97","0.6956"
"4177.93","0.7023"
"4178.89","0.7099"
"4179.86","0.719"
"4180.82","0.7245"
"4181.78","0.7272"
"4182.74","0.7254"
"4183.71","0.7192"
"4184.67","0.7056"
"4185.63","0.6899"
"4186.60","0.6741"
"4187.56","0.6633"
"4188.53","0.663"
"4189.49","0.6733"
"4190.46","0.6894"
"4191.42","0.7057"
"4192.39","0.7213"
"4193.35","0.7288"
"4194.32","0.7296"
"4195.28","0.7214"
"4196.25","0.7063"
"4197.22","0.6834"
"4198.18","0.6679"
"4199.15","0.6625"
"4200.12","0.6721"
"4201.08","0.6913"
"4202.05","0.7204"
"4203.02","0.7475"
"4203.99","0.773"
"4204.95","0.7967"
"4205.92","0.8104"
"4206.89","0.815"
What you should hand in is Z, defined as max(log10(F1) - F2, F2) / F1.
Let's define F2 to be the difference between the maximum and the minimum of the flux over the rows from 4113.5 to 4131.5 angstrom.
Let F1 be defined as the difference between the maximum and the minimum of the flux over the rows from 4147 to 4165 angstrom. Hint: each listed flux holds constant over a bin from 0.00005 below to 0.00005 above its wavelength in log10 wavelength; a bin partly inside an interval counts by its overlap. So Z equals 2.9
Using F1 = 0.036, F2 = 0.11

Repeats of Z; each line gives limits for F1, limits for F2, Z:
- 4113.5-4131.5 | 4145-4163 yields 0.4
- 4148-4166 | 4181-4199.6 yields 1.9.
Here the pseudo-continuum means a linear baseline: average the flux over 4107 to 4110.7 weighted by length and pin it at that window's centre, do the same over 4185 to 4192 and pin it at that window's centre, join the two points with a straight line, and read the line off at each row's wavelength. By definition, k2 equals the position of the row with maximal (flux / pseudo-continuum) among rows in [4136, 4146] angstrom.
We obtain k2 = 4138.68 angstrom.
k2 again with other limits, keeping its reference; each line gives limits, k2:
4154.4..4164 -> 4154.91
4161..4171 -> 4163.53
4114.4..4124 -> 4114.92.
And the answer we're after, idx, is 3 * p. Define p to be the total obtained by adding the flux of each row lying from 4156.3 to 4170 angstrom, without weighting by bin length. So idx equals 28.2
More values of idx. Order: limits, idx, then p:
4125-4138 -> 29.7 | 9.91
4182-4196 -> 29.4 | 9.81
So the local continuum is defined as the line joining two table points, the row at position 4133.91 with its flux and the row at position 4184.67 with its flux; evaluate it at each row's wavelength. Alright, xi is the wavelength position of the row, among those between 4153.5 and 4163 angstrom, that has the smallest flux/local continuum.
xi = 4158.74 angstrom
